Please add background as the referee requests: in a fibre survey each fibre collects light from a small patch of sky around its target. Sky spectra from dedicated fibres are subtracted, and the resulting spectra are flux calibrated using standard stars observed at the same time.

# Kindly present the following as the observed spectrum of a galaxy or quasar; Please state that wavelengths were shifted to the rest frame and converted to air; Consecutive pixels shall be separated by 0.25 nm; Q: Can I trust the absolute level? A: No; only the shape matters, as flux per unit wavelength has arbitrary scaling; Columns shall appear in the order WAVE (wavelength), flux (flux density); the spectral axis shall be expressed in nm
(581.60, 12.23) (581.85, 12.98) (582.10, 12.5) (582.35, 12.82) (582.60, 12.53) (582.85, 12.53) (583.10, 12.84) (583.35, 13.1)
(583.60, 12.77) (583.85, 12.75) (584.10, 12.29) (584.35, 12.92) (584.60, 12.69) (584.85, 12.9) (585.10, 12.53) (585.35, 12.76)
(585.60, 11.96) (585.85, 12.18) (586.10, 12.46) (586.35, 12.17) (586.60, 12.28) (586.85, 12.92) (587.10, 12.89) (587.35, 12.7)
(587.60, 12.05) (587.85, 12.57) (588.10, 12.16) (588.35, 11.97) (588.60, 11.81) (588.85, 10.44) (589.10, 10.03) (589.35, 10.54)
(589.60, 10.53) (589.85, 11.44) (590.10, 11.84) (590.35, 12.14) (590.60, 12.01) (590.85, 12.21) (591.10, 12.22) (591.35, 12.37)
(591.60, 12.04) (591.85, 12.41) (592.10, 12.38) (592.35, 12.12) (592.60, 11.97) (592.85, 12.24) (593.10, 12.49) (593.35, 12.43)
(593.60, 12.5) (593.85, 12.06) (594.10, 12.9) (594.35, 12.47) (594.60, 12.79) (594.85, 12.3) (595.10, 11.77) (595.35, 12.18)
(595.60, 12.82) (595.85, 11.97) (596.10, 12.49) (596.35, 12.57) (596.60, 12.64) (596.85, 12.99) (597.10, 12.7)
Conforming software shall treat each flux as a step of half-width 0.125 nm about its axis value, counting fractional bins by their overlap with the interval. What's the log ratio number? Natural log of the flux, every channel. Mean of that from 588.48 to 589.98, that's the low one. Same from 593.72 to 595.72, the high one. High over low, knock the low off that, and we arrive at -1.32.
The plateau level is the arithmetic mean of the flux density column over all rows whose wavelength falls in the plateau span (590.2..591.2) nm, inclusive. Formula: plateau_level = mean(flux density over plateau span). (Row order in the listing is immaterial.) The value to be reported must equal 12.1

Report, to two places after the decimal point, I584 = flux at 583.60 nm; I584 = 12.77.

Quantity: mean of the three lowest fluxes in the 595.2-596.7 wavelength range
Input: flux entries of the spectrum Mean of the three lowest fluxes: 12.2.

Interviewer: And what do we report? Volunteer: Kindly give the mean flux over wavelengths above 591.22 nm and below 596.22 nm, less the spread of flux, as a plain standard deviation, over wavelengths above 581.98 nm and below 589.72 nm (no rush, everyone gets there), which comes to 11.5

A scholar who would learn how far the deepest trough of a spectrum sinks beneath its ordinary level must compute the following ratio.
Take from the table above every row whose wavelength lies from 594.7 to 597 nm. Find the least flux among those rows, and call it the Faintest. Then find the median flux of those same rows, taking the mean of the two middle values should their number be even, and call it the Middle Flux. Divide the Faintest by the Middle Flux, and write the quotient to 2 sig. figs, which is 0.94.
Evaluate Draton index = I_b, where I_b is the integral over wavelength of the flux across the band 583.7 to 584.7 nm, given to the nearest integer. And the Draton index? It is 13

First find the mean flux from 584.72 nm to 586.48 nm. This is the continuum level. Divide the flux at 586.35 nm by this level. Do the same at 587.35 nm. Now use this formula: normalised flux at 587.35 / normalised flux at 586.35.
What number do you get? 1.04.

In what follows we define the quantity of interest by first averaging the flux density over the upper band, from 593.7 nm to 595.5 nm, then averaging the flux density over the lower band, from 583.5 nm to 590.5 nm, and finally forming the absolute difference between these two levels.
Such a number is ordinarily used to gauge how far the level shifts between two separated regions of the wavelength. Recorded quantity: 0.3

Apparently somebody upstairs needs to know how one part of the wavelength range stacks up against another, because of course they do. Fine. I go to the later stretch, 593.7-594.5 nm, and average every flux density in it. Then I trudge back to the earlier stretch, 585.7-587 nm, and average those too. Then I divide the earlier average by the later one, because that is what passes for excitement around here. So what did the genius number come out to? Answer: 0.99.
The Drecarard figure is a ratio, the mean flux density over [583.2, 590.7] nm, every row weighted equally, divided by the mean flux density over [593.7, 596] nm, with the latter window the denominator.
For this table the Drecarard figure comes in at 0.981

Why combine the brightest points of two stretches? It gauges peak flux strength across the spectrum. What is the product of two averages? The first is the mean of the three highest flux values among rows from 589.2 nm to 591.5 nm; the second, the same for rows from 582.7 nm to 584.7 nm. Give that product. 159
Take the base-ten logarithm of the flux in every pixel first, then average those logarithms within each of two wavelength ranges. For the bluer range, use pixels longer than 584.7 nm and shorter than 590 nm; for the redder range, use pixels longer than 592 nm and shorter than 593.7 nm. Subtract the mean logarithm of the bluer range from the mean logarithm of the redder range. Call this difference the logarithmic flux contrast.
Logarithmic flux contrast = 0.013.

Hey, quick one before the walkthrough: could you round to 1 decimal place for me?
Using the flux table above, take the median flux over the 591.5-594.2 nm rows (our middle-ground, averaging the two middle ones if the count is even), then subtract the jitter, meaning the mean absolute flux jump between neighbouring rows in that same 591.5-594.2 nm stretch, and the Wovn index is 12.1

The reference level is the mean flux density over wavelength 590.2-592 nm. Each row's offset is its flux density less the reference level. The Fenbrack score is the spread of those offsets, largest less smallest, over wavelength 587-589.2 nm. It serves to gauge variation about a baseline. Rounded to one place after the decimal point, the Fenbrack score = 2.9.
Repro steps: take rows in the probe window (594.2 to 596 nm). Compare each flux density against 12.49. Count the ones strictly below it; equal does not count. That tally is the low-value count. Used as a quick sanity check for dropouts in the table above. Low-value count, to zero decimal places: 5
